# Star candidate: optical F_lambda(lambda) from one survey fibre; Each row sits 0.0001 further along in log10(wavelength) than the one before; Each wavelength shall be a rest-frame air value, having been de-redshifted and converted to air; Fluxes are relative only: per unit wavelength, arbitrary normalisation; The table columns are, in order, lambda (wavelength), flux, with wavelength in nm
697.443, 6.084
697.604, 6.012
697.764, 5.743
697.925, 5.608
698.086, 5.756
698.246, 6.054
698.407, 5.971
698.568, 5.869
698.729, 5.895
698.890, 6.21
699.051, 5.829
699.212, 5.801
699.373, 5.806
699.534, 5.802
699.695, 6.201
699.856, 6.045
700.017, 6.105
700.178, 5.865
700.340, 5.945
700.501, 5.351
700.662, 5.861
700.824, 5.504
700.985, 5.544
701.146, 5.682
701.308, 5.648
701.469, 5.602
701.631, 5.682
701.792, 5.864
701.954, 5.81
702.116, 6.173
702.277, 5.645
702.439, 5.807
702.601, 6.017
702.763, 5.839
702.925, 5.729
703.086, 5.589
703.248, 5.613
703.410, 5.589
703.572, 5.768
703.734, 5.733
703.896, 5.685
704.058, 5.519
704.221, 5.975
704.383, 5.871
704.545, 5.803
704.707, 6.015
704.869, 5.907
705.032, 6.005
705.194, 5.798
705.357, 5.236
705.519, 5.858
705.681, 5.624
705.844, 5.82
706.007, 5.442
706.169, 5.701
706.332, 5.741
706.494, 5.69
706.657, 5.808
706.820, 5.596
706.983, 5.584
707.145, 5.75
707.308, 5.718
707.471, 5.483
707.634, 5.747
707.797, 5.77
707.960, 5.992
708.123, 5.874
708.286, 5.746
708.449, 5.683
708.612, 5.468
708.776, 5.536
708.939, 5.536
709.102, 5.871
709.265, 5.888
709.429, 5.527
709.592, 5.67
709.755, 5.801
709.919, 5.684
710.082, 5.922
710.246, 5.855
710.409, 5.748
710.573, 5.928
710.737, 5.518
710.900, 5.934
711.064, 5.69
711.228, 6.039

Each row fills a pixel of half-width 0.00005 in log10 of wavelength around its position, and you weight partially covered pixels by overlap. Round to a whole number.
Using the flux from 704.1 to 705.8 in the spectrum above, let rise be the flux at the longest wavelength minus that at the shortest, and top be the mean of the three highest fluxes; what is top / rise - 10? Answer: -27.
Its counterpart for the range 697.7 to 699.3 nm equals 95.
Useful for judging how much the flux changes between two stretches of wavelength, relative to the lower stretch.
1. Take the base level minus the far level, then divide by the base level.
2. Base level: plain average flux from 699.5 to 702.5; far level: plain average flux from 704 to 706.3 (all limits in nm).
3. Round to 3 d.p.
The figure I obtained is 0.007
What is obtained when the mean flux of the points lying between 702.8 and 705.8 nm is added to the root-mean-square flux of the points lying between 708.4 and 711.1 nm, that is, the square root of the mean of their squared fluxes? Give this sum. 11.5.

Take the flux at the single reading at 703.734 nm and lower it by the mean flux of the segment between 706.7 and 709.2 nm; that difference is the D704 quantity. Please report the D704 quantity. 0.04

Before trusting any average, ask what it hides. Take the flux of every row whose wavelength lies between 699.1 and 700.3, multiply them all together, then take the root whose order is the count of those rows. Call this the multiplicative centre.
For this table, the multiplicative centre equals 5.94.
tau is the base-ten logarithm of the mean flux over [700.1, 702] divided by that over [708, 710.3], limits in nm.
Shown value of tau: -0.002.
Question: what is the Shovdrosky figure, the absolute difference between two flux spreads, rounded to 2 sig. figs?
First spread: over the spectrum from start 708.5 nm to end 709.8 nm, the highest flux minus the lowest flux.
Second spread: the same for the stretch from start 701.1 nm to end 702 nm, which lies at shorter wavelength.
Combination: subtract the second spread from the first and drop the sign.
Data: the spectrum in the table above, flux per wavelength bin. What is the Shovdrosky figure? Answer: 0.16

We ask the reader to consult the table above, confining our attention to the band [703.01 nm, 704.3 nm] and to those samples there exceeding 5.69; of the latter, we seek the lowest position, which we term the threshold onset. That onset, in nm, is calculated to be 703.572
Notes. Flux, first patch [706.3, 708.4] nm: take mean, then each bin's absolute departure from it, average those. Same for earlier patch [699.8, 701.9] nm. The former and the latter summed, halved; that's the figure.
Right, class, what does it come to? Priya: 0.138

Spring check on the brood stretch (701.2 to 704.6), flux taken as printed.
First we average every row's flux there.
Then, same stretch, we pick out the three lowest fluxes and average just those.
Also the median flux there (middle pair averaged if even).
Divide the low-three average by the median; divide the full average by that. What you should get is 5.93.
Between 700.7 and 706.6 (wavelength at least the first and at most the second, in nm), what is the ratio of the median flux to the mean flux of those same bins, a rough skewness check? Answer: 0.999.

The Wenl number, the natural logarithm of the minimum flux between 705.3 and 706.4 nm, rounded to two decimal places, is 1.66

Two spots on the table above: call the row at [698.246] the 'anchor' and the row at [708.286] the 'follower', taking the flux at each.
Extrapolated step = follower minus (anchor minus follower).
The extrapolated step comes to 5.44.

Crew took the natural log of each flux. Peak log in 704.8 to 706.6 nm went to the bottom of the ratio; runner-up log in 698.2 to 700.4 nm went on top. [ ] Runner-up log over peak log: 1.02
